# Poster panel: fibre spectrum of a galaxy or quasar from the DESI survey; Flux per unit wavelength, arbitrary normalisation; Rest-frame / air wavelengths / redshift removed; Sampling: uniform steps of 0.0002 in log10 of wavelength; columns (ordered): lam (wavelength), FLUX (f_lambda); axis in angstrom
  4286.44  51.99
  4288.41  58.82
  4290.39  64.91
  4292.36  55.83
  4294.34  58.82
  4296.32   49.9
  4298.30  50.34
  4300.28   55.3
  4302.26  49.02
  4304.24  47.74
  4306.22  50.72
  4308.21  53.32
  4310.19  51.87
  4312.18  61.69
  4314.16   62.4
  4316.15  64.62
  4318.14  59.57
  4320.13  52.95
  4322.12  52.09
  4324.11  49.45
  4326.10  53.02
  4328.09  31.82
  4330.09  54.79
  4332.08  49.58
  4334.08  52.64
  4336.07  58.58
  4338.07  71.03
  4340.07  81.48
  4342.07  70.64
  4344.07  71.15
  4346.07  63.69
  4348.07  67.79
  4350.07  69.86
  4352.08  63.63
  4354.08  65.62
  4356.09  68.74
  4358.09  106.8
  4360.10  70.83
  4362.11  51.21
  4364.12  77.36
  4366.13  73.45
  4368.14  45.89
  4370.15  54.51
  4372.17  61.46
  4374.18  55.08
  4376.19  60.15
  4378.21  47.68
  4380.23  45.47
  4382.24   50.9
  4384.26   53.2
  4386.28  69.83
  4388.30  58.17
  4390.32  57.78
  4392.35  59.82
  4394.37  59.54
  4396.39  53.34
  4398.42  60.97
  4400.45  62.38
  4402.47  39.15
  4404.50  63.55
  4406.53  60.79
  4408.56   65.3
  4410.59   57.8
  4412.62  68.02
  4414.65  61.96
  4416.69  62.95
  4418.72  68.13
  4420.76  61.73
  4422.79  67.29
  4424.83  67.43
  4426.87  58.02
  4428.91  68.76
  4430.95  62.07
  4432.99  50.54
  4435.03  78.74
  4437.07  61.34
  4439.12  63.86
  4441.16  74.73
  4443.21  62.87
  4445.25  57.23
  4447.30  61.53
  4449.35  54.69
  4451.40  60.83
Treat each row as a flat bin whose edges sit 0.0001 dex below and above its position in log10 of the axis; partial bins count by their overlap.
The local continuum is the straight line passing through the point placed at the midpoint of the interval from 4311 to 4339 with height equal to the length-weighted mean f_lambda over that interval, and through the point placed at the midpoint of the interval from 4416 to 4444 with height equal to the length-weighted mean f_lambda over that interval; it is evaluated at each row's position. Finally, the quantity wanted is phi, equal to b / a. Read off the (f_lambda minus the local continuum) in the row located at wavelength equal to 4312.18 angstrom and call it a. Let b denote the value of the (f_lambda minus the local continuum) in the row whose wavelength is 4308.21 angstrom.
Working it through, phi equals 0.0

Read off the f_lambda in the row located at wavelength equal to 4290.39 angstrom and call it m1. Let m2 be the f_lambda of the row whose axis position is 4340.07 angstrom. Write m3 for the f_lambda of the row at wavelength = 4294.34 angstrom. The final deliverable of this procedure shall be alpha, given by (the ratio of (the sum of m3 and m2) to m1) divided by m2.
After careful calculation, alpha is 0.027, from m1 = 64.91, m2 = 81.48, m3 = 58.82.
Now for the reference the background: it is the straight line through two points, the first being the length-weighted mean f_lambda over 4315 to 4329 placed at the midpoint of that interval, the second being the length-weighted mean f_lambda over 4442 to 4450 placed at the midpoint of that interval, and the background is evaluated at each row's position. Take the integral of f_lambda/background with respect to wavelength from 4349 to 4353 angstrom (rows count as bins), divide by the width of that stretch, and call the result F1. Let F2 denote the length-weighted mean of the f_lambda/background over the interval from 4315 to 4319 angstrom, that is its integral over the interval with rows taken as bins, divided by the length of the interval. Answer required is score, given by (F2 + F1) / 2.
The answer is 1.22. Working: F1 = 1.24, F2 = 1.20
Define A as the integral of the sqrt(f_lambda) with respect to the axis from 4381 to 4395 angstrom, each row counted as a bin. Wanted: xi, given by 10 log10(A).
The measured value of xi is 20.3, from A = 107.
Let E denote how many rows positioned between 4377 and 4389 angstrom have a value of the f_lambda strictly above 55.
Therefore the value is 2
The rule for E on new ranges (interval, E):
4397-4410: 5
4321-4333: 0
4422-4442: 9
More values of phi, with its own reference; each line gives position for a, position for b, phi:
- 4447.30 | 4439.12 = 0.4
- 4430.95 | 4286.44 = -0.1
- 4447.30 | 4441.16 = -1.8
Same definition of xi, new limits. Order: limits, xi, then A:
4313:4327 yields 20.2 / 105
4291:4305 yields 20.1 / 102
